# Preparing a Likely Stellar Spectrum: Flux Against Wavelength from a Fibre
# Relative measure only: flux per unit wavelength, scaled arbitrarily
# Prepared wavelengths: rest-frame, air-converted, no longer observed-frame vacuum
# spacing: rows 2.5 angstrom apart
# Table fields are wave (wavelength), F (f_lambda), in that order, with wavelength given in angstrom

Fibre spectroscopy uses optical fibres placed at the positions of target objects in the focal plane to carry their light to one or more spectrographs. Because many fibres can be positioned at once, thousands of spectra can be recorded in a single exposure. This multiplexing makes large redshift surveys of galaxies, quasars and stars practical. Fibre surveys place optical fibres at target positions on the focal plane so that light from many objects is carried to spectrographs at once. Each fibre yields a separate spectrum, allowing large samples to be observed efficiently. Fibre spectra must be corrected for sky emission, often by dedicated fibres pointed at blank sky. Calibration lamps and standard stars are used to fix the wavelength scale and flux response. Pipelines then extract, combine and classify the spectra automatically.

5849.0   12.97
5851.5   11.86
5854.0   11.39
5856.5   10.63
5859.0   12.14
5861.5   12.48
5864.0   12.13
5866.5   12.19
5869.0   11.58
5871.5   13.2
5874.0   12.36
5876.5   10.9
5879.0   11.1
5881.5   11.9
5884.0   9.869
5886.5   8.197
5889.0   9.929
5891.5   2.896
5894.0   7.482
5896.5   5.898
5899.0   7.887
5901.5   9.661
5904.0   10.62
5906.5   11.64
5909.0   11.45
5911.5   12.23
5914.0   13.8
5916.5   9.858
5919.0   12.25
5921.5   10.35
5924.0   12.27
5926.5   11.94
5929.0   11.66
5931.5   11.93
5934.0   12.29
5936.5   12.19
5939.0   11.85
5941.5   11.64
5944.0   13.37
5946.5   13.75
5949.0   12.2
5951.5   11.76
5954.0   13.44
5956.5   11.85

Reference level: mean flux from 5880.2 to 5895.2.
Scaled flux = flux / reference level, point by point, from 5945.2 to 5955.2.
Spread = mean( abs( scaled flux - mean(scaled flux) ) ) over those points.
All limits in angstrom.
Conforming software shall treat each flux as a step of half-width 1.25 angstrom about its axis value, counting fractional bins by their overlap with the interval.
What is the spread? 0.10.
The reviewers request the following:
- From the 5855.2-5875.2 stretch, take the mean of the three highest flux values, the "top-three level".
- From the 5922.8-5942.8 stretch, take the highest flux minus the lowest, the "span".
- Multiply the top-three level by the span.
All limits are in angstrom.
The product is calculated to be 8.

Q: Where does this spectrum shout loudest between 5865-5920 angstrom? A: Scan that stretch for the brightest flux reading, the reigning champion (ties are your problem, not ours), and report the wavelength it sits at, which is 5914.0 angstrom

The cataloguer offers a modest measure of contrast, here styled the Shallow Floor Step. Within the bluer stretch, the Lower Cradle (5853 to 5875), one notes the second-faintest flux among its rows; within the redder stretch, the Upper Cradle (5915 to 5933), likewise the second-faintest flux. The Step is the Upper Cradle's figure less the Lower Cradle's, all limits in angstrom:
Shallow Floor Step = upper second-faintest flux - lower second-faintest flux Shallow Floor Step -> -1.0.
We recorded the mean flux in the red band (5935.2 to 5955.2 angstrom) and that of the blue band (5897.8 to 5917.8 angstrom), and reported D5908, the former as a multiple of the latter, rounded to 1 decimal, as 1.1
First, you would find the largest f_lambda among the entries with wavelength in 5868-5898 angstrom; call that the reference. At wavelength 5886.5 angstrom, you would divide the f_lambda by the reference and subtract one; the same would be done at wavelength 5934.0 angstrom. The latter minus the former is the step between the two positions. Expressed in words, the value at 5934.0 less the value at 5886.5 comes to 0.31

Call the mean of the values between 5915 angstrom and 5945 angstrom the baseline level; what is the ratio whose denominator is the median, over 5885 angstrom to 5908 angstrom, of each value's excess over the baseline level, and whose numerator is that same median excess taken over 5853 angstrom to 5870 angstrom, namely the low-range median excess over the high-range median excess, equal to -0.1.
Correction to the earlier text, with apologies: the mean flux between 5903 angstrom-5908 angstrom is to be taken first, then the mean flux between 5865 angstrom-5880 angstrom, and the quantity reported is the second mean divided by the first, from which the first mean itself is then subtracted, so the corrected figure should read -10.1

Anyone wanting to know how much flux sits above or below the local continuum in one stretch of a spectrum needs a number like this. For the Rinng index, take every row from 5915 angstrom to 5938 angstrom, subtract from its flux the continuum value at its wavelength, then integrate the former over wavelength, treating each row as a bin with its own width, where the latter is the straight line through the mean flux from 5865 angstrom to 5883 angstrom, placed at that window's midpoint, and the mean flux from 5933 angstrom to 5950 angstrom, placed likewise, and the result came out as -16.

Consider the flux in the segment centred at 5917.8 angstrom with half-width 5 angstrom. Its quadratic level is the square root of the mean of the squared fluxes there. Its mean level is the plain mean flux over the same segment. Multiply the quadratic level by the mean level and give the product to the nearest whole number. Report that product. 135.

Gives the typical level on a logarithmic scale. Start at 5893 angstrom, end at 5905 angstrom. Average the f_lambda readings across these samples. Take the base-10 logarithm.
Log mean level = 0.92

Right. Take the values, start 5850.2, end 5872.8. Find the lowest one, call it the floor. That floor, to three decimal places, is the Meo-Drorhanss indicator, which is 10.630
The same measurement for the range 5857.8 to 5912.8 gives 2.896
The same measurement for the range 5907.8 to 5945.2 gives 9.858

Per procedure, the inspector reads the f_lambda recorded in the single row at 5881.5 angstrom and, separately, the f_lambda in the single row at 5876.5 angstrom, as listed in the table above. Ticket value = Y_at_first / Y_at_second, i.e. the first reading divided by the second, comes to 1.09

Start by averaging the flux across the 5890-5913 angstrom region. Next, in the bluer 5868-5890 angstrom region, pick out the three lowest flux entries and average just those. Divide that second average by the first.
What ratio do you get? 1.05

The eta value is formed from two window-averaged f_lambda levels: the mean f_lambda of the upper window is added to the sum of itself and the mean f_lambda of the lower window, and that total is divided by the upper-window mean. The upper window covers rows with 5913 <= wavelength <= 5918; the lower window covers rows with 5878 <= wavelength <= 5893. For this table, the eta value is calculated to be 2.8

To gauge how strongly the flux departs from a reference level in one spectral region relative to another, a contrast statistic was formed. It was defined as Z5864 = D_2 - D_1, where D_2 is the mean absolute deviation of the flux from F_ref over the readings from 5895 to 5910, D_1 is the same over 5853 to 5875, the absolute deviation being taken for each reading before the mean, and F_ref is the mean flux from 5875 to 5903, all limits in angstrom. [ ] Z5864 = -1.3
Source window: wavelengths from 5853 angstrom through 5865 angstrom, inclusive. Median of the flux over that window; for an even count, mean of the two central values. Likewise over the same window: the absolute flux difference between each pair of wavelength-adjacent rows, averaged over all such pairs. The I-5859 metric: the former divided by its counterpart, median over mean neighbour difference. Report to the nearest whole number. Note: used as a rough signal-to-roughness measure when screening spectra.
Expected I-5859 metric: 16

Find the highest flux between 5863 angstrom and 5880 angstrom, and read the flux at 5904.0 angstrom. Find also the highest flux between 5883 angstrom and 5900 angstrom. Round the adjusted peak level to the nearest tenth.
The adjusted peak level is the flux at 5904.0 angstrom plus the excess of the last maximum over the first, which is 7.3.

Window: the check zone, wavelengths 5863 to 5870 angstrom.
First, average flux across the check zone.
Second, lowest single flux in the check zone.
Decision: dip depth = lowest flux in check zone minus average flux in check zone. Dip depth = -0.4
